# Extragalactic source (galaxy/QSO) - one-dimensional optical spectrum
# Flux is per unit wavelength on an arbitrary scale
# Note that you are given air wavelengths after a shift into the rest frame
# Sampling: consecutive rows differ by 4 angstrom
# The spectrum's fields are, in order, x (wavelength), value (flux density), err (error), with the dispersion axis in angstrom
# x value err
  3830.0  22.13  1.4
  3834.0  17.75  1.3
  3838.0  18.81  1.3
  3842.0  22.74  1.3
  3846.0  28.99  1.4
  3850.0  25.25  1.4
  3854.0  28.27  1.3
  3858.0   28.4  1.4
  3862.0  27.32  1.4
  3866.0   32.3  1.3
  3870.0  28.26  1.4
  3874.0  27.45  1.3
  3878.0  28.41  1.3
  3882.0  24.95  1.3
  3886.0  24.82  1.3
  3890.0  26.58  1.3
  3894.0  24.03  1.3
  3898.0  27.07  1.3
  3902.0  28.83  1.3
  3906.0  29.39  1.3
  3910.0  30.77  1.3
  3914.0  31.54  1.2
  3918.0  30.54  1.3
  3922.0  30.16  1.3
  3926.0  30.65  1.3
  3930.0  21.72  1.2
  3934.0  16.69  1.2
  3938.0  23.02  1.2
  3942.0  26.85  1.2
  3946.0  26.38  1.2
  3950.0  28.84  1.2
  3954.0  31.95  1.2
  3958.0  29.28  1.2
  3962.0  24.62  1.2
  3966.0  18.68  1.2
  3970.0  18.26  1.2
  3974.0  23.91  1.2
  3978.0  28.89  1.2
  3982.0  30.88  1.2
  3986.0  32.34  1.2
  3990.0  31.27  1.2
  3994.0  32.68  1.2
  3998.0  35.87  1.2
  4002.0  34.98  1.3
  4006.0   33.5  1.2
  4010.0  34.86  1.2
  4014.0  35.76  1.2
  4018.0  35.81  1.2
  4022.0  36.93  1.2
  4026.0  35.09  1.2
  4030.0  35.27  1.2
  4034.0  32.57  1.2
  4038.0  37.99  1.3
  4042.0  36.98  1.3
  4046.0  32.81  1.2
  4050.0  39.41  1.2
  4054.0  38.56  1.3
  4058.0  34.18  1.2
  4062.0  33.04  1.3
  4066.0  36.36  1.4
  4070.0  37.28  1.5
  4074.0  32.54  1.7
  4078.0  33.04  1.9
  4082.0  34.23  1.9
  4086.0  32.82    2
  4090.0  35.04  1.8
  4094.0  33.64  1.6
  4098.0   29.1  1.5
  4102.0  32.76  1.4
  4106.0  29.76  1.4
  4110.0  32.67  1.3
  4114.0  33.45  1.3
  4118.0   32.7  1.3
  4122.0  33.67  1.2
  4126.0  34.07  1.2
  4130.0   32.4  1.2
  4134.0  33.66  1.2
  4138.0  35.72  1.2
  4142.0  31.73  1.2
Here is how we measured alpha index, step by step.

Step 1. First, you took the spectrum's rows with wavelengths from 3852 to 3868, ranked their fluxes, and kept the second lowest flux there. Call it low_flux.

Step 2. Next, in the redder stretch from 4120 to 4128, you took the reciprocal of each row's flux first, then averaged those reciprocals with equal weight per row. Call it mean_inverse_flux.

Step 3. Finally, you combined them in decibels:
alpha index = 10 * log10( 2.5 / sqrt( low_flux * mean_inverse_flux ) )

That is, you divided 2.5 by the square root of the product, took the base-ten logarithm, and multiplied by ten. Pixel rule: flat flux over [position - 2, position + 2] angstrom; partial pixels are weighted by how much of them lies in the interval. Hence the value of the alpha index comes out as 4.4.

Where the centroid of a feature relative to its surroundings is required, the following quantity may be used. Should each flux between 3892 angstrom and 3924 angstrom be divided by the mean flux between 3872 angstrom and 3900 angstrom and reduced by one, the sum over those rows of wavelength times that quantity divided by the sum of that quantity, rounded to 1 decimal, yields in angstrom 3914.1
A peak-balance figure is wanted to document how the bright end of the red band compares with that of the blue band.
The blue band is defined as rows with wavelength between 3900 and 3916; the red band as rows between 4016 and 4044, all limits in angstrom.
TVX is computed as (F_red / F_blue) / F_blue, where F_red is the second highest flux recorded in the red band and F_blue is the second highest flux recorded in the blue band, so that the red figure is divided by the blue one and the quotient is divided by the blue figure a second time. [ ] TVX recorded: 0.039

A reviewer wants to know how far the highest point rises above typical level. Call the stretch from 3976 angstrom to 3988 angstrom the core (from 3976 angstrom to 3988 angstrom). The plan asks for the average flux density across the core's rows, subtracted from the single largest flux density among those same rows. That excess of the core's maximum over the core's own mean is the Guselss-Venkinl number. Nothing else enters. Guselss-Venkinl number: 1.6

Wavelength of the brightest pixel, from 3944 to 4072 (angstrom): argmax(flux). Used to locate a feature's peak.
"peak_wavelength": 4050.0 angstrom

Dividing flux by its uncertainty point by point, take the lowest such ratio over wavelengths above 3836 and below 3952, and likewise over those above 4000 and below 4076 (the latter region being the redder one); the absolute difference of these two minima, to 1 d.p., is 5.2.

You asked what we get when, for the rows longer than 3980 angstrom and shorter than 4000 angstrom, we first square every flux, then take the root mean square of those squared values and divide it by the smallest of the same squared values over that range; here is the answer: 1.13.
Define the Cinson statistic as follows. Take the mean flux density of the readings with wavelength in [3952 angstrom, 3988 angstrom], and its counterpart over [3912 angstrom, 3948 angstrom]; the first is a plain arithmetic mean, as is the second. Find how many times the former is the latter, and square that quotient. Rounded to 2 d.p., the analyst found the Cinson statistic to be 1.01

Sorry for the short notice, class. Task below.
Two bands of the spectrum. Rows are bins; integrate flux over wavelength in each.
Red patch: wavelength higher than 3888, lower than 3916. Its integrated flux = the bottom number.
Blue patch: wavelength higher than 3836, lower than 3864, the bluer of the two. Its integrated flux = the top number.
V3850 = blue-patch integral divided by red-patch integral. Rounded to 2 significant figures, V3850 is 0.91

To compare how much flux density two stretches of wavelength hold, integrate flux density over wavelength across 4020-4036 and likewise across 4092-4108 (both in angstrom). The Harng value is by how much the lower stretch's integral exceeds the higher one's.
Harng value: 58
